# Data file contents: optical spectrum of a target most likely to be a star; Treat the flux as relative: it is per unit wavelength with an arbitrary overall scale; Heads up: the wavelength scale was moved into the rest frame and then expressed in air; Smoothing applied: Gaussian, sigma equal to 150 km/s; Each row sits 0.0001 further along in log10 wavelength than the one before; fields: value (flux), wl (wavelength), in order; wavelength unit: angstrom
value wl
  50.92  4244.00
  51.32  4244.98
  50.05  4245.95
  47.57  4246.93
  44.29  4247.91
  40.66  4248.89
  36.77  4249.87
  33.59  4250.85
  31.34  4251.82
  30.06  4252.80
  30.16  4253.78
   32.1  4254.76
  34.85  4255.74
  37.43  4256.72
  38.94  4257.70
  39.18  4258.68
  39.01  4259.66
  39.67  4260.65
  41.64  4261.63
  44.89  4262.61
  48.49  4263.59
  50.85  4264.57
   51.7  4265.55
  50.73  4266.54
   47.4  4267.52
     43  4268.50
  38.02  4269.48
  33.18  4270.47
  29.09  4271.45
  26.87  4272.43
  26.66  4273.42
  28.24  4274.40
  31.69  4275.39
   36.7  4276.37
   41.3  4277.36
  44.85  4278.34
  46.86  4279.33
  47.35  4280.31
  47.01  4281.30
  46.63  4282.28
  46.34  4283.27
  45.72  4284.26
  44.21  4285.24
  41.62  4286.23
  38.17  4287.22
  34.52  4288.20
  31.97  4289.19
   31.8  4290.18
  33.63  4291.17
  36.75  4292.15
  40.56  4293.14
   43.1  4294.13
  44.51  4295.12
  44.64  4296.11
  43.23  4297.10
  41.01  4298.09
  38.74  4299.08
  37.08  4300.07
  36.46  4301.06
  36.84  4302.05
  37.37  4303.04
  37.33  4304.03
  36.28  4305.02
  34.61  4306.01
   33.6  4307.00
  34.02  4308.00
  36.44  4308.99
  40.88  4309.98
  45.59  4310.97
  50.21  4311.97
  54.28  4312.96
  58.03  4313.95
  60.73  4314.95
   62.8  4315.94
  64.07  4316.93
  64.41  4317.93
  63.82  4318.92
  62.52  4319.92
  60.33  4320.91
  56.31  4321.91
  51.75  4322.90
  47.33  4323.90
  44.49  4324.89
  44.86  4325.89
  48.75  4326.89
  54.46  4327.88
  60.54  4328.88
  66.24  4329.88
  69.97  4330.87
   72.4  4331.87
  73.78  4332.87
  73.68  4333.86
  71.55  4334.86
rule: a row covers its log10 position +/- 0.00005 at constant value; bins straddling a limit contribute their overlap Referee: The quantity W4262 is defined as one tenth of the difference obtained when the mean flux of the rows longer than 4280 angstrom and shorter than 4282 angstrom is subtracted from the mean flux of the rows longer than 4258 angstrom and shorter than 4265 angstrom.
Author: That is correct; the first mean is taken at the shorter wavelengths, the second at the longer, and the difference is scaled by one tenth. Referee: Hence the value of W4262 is -0.4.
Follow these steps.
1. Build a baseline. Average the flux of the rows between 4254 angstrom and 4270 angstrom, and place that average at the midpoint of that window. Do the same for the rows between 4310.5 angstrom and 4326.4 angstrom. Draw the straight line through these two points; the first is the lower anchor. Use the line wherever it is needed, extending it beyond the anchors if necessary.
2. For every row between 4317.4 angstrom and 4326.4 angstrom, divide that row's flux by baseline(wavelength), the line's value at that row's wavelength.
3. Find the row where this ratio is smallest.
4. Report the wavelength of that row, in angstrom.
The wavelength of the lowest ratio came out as 4324.89 angstrom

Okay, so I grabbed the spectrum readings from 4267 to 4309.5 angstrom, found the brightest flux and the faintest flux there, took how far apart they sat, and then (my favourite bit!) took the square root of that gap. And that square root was 4.6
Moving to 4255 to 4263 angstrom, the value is 3.2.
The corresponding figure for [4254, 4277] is 5.0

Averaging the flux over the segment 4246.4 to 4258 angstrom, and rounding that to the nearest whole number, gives 36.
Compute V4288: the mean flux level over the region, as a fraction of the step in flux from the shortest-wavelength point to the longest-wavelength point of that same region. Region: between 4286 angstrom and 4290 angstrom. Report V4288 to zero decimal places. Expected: -4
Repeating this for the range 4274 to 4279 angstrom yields 2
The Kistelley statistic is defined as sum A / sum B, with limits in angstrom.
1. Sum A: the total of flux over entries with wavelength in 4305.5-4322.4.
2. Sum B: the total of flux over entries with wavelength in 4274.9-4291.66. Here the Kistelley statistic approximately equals 1.3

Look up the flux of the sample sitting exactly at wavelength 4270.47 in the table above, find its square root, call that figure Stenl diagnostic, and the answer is 5.76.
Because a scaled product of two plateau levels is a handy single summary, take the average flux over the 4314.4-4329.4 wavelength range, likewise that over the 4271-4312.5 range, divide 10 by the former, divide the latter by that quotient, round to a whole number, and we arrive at 219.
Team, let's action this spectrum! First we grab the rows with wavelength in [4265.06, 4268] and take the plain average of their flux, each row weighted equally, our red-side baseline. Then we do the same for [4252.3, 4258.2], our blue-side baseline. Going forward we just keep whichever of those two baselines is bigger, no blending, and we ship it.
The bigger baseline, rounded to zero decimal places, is 50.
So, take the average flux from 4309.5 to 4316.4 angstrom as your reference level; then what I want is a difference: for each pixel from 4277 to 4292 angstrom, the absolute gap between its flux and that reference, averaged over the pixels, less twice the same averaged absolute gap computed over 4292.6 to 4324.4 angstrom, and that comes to -10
